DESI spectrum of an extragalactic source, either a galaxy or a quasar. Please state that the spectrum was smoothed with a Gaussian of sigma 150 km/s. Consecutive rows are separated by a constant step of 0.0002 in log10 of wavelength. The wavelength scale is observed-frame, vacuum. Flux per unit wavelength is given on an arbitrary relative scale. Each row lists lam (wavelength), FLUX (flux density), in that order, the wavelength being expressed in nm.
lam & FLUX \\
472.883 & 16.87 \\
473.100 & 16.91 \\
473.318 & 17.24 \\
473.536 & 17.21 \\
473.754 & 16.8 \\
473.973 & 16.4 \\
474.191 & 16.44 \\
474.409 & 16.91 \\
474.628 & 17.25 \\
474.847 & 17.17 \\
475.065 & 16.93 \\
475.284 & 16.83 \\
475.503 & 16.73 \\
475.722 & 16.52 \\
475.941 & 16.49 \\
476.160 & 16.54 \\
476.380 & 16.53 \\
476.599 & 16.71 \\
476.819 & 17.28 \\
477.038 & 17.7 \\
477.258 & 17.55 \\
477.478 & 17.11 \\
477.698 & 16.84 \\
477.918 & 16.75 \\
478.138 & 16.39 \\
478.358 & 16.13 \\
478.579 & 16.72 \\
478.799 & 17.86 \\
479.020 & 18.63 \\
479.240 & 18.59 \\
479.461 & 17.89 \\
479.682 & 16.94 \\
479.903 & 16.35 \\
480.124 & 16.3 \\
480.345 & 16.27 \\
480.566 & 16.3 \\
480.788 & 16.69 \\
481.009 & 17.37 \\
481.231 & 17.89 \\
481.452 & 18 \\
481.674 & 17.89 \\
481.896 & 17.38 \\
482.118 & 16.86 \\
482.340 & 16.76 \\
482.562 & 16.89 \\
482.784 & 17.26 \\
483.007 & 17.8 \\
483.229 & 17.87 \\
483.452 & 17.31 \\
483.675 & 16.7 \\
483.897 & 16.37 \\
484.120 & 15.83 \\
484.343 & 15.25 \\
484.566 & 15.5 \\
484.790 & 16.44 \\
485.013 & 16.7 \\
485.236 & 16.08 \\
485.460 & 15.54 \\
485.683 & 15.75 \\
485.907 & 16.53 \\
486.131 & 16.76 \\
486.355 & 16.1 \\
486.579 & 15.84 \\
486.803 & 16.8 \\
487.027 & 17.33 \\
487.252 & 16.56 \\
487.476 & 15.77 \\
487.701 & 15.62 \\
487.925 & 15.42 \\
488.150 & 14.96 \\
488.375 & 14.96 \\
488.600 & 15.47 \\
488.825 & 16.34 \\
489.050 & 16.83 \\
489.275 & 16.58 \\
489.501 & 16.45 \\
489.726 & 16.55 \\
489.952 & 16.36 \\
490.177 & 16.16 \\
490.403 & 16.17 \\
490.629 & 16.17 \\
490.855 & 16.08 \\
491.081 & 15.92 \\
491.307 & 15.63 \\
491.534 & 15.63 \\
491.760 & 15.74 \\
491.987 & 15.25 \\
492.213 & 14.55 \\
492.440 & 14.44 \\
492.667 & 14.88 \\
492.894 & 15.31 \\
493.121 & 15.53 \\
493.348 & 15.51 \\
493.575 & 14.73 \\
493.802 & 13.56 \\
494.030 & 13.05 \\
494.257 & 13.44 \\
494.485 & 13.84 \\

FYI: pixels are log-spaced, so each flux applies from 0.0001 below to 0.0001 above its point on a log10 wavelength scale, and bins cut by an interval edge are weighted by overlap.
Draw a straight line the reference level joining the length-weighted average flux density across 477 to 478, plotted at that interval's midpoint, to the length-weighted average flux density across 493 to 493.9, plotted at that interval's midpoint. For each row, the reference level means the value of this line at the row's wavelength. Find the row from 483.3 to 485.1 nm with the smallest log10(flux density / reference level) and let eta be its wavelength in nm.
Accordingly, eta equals 484.343 nm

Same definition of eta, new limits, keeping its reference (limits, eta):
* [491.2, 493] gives 492.440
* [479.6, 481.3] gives 480.124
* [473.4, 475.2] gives 473.973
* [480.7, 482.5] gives 480.788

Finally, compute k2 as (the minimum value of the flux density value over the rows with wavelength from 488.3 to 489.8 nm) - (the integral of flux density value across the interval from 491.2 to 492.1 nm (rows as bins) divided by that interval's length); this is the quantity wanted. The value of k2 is -0.6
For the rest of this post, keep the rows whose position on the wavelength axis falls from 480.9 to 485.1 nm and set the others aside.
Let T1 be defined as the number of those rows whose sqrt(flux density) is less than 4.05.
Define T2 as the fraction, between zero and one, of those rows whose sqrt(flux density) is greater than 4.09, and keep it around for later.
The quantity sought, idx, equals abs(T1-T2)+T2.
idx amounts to 4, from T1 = 4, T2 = 0.63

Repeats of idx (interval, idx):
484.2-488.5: 12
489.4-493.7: 17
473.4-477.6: 1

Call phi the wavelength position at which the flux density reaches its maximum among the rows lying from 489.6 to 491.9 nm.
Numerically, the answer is 489.726 nm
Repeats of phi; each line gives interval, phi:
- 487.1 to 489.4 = 489.050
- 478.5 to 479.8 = 479.020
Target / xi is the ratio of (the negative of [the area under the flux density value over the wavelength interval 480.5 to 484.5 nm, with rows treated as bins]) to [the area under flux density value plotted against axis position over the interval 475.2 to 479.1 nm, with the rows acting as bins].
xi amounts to -1.03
